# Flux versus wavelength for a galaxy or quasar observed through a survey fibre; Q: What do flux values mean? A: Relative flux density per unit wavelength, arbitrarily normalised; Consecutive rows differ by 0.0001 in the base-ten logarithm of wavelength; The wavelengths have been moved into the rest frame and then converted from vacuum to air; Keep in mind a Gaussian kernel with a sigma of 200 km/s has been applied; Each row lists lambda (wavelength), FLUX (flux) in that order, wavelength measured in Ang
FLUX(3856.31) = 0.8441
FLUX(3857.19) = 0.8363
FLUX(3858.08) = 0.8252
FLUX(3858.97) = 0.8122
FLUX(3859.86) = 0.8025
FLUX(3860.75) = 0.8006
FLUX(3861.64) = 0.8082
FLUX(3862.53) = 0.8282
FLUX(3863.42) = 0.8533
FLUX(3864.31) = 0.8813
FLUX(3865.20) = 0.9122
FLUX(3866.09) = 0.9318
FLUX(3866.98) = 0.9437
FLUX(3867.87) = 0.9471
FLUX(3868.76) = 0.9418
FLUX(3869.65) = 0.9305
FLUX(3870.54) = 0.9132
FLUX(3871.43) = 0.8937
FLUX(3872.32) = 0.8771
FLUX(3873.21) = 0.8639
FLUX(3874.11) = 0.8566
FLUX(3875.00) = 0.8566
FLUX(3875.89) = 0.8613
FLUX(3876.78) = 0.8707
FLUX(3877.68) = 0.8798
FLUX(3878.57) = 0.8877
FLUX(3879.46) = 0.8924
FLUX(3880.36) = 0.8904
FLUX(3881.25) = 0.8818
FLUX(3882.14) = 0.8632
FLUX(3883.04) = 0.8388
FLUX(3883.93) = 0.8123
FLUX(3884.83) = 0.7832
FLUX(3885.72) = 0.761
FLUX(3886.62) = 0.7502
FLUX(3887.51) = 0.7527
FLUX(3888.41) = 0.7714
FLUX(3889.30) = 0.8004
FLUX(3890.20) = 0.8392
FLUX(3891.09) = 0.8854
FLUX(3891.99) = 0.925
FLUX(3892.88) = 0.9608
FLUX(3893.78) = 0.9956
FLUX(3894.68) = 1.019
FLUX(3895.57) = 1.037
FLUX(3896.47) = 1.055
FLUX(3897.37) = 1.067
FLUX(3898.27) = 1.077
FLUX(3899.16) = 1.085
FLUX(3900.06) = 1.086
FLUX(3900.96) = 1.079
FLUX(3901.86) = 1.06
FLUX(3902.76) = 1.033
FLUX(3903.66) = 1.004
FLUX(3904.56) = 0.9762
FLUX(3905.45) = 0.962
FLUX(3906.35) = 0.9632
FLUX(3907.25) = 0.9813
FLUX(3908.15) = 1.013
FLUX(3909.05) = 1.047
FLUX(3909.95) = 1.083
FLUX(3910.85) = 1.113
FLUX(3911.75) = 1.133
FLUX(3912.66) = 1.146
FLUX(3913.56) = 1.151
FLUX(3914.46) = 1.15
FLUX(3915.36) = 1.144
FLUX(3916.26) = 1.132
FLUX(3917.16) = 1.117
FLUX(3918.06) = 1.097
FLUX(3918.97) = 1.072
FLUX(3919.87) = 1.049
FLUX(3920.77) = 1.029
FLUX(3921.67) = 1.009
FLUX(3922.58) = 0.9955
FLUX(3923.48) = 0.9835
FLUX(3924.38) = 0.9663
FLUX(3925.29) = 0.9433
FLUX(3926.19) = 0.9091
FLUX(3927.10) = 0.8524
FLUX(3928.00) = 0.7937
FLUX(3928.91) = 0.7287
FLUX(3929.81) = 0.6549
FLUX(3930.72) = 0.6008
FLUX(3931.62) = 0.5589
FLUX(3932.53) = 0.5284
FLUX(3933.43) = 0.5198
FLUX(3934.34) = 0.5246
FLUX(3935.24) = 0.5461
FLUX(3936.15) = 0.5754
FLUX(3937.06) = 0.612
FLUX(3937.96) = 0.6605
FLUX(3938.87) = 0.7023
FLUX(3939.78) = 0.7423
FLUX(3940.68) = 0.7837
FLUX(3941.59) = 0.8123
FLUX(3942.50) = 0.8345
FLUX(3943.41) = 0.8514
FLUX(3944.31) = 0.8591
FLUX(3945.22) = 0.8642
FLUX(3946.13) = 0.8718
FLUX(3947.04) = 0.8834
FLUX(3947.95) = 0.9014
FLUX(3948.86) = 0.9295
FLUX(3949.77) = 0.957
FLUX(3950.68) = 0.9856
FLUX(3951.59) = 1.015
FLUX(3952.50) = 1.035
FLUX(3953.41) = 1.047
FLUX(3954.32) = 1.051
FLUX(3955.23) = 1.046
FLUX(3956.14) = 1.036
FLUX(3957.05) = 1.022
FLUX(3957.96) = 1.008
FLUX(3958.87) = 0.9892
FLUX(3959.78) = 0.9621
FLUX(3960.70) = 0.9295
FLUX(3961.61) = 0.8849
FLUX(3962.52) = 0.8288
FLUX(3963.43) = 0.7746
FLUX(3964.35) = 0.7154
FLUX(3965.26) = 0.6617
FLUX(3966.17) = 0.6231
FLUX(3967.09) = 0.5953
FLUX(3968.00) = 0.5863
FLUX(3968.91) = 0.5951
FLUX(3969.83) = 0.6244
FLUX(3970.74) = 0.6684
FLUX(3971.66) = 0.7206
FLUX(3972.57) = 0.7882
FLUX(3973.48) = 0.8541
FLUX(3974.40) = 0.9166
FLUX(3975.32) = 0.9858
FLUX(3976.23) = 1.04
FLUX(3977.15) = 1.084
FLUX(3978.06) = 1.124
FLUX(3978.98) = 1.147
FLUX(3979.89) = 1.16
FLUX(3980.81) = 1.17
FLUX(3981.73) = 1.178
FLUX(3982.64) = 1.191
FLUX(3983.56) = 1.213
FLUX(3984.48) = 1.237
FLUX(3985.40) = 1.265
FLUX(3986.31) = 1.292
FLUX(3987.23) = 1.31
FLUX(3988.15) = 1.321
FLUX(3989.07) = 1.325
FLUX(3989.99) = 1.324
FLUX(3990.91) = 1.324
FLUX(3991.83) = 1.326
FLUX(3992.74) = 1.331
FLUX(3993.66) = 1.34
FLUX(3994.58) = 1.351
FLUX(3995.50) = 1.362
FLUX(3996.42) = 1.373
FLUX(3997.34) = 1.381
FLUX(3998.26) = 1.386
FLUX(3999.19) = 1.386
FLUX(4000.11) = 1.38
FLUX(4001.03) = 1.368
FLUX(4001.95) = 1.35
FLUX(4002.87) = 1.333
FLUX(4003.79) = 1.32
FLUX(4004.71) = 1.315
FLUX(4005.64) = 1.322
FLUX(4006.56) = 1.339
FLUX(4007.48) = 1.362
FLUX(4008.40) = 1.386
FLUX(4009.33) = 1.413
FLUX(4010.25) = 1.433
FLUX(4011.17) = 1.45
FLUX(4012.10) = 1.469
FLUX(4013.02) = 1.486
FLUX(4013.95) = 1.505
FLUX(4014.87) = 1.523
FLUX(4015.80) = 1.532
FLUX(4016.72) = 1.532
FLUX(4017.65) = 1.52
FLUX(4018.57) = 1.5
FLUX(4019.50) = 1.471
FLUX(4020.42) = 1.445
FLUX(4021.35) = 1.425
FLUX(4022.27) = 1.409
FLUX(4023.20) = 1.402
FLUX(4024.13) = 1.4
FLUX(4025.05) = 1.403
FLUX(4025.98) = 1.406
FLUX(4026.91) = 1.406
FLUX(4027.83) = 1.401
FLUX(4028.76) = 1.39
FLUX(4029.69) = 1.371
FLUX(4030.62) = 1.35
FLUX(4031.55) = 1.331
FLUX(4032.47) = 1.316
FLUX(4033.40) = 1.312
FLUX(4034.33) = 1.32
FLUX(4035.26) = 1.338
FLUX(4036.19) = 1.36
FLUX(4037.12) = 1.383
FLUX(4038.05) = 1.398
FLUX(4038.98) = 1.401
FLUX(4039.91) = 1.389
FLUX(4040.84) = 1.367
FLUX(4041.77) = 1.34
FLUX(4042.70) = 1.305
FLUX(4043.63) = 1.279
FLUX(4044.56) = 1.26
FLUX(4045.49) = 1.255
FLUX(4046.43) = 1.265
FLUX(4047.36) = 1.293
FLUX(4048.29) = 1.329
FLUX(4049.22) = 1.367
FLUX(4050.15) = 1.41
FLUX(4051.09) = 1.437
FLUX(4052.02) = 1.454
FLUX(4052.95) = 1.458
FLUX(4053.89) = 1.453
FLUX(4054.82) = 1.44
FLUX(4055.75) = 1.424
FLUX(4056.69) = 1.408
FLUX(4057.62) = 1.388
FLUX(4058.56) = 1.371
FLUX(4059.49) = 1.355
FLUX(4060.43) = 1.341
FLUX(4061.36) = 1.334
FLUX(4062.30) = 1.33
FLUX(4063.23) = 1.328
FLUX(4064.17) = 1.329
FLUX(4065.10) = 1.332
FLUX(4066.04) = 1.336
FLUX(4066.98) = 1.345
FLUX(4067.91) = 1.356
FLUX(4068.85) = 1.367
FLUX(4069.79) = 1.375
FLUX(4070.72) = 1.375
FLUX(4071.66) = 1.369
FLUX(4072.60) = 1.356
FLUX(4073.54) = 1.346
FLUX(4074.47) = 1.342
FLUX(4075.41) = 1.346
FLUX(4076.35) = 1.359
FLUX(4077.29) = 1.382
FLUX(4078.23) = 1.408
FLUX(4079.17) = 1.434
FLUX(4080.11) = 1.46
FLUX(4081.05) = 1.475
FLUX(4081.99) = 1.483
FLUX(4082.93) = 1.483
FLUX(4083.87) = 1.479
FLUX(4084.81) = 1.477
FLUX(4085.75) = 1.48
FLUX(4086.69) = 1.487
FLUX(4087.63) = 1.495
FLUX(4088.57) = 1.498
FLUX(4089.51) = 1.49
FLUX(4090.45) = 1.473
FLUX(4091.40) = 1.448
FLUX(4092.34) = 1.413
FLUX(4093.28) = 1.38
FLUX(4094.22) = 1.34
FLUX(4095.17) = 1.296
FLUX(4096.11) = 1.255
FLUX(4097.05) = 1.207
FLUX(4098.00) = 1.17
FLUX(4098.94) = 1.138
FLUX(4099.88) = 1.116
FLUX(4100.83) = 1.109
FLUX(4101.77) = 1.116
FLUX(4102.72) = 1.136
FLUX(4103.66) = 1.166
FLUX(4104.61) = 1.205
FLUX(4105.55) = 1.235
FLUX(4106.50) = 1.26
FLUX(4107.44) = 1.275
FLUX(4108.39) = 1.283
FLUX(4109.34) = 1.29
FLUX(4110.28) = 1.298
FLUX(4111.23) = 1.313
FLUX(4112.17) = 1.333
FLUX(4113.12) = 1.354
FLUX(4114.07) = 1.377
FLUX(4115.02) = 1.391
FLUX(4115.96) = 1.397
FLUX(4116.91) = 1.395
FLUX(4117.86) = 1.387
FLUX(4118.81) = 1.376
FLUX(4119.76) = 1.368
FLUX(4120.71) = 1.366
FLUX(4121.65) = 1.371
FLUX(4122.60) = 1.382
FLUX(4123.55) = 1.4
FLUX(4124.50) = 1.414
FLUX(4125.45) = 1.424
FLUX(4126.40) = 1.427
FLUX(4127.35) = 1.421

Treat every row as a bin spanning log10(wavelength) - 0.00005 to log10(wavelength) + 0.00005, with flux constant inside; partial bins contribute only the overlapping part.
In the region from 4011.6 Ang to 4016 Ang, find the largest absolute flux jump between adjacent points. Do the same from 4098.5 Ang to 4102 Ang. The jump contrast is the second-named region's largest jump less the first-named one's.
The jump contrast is 0.003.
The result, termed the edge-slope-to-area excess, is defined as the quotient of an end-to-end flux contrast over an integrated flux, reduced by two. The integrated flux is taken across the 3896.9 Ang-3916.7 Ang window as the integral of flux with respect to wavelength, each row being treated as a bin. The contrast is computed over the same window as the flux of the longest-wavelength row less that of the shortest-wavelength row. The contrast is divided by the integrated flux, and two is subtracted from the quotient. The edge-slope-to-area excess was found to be -2.00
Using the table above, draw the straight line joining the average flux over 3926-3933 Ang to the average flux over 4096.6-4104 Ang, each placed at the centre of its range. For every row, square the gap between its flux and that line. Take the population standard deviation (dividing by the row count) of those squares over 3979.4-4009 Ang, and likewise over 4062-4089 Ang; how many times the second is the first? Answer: 0.7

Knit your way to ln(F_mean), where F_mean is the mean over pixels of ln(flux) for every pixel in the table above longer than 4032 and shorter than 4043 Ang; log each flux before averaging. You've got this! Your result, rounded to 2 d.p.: -1.20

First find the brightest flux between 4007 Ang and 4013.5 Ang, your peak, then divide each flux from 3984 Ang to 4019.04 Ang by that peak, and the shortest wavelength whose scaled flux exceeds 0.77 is 3984.48 Ang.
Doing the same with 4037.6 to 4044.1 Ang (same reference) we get 4038.05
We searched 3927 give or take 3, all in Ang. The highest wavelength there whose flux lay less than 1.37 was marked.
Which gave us 3929.81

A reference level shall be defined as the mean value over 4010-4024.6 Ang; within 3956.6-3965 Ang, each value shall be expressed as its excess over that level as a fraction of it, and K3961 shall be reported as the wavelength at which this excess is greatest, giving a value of 3957.05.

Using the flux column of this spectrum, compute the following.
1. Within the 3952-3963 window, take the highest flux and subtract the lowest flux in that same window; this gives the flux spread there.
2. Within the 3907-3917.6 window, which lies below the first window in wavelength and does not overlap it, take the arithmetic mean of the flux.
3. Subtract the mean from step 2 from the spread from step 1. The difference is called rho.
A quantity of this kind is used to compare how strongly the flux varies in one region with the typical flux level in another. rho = -0.88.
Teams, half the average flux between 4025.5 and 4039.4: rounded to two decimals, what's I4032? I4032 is 0.68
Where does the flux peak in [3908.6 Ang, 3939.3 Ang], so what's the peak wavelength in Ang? 3913.56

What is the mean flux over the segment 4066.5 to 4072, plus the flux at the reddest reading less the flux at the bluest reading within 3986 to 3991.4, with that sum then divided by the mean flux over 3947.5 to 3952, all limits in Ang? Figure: 1.46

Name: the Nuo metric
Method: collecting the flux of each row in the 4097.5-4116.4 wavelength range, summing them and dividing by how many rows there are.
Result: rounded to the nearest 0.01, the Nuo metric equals 1.25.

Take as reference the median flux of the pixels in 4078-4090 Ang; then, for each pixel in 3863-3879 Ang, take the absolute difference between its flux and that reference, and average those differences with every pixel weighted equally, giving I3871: 0.59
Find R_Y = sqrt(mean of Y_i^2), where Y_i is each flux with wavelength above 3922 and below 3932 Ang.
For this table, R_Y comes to 0.83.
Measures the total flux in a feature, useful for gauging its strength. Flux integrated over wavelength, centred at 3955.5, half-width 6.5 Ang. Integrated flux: 13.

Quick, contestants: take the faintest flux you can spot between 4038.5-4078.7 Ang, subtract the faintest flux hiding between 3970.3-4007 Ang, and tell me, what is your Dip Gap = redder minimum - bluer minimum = 0.59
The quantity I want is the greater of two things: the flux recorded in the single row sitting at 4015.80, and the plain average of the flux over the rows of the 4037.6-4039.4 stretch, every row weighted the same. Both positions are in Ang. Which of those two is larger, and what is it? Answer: 1.5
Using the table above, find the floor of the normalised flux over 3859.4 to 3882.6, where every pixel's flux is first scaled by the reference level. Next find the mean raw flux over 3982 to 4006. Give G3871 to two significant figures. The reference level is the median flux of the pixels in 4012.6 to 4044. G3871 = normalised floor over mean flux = 0.43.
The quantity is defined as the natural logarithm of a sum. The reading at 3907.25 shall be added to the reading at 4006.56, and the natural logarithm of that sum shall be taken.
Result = 0.84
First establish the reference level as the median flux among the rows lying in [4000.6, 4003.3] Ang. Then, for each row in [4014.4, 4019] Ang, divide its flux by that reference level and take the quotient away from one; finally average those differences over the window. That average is -0.127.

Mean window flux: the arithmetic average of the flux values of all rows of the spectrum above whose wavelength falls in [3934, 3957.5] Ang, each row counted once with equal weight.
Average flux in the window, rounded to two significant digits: 0.85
